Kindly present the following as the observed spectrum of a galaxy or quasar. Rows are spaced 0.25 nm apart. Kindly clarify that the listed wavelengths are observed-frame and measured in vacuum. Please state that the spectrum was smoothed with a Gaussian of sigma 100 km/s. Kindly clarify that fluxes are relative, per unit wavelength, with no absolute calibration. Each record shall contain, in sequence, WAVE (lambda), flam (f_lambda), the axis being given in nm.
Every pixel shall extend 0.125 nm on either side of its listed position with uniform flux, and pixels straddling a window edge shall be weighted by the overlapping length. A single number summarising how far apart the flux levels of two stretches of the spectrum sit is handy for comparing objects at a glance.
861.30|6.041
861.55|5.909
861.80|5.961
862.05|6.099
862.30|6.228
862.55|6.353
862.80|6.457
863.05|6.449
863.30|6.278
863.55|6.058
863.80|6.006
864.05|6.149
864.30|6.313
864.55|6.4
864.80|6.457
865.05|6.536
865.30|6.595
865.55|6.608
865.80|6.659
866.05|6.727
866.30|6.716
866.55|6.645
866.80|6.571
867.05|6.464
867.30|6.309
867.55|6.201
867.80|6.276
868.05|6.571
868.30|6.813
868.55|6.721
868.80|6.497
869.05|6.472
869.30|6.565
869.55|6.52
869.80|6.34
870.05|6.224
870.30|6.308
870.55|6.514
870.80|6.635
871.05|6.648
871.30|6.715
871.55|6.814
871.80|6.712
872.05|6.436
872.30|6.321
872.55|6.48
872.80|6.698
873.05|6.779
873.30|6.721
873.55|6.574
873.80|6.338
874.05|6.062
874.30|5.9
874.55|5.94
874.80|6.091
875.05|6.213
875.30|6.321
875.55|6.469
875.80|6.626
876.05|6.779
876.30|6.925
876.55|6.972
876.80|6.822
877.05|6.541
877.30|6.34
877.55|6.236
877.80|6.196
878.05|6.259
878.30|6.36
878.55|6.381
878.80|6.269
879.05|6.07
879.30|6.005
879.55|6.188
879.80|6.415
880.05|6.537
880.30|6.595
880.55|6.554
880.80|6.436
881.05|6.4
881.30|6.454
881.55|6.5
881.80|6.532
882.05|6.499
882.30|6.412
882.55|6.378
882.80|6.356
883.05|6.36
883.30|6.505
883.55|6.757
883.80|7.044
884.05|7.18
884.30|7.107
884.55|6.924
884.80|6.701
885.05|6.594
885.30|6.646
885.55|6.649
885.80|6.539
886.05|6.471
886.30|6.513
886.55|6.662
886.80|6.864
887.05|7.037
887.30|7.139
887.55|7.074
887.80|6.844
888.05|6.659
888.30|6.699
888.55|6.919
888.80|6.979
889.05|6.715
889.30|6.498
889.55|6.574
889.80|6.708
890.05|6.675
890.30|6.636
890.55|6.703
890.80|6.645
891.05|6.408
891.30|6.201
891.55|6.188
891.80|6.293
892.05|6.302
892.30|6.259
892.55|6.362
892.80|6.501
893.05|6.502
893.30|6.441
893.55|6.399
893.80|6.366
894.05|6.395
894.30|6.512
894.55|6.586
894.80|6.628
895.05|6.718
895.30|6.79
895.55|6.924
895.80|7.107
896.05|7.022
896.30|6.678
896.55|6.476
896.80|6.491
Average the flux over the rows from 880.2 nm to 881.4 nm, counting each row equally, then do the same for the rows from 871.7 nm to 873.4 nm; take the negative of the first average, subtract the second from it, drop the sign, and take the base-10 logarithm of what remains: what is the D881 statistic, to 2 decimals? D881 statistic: 1.12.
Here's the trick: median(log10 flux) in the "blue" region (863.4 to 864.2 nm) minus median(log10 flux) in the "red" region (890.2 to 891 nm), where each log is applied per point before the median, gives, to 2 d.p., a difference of -0.04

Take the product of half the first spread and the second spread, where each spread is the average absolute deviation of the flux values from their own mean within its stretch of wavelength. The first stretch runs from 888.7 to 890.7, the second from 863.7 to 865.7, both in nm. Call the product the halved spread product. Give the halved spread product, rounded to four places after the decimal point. 0.0077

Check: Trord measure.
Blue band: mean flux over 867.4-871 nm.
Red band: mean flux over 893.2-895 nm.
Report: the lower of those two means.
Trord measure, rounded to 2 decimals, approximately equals 6.48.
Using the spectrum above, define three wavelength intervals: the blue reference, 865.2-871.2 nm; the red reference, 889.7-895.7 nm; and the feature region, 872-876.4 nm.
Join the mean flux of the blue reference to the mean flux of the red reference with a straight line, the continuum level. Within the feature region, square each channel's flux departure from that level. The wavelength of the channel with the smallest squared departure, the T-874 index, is 872.55 nm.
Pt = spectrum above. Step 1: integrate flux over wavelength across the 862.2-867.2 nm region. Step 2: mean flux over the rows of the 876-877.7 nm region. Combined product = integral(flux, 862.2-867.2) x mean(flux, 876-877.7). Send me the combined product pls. 214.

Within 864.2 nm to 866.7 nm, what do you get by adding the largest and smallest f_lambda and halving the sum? 6.52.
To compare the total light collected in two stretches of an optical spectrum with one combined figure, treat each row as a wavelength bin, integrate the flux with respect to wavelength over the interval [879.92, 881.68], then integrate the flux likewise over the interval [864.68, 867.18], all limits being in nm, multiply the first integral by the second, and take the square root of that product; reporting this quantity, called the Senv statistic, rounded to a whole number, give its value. 14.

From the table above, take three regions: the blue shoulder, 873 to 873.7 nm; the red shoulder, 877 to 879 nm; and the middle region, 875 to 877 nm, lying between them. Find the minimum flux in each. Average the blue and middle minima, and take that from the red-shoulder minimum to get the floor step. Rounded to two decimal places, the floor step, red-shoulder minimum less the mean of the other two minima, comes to -0.20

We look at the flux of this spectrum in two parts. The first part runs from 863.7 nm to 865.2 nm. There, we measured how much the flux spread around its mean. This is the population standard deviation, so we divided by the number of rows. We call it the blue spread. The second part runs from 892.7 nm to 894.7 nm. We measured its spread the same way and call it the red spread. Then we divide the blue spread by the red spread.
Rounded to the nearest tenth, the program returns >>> 2.6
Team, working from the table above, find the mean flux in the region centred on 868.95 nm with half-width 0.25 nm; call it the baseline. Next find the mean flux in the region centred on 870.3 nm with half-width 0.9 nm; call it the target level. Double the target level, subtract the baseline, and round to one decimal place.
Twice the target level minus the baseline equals 6.4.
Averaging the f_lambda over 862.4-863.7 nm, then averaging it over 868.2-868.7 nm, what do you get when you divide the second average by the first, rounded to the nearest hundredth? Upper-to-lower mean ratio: 1.07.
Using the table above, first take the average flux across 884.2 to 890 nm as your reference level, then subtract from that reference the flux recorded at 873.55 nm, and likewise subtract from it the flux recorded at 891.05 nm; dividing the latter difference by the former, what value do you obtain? 1.9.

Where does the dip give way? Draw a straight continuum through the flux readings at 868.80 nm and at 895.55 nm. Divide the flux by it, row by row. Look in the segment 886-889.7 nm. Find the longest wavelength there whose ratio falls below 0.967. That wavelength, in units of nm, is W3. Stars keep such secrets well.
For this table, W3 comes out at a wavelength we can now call 889.55 nm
